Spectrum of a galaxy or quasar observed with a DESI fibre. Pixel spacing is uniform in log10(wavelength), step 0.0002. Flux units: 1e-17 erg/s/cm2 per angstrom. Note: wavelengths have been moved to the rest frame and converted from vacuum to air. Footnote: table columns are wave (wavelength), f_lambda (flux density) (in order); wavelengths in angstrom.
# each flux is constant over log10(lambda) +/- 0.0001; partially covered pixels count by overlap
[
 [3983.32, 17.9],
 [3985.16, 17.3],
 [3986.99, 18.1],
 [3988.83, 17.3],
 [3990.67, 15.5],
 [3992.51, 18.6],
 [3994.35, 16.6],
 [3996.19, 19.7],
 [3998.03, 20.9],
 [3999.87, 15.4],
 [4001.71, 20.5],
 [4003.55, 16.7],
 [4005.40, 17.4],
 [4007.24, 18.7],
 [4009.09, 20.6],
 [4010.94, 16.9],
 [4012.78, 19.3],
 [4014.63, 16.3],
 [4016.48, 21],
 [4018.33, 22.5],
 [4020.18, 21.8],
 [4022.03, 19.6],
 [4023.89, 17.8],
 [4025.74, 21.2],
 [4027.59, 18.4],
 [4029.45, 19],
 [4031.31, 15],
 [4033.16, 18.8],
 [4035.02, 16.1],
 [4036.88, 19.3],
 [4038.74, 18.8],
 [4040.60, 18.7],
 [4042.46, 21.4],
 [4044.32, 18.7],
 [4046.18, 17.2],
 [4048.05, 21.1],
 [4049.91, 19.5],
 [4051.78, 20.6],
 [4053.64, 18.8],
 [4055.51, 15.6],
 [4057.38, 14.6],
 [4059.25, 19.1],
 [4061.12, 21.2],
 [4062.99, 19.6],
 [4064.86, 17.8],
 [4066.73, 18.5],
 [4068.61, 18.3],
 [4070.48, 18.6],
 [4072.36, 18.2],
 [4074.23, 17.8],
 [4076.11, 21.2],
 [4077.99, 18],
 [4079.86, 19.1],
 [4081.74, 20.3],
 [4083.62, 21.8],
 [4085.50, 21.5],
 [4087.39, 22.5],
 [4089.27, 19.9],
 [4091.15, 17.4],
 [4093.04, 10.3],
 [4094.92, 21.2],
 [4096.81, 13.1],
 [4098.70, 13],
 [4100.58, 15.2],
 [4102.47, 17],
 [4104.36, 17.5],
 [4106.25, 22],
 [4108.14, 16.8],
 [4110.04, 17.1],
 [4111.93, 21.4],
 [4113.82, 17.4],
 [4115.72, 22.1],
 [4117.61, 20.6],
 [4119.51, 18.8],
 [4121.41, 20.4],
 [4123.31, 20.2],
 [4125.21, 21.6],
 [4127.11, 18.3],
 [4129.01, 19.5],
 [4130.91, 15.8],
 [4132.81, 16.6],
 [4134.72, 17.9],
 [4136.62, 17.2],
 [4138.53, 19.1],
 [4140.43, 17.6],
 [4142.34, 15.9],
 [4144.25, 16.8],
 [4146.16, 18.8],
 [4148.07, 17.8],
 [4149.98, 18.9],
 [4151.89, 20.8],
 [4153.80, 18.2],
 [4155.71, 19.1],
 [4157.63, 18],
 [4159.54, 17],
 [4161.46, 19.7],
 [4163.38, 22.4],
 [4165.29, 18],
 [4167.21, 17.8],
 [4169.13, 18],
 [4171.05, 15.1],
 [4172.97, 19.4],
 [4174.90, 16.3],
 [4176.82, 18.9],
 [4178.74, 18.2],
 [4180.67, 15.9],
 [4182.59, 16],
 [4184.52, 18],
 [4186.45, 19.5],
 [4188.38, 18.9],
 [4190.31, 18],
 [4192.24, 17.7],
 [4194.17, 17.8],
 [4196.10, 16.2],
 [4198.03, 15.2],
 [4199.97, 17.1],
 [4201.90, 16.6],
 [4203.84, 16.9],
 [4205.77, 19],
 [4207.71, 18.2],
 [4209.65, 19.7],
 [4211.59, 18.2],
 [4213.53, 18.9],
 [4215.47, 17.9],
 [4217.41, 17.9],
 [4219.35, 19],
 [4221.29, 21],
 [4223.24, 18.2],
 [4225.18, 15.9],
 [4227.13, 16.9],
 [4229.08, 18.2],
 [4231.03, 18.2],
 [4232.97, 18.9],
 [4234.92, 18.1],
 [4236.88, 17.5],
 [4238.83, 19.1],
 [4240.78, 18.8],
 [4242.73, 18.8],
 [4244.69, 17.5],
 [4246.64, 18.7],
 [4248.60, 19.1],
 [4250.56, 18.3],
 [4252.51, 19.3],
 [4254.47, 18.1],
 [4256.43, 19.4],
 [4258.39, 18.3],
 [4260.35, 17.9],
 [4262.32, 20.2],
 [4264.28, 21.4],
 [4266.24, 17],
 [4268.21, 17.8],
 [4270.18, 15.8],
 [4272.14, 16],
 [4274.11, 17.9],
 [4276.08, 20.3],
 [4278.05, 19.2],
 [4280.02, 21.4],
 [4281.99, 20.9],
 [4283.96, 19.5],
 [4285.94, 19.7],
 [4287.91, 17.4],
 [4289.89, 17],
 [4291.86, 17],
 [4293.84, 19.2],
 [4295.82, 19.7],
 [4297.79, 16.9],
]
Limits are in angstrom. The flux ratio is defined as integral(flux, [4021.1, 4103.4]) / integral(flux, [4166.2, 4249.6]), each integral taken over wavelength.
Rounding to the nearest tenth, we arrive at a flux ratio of 1.0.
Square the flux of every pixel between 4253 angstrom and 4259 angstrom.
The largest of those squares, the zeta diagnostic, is 376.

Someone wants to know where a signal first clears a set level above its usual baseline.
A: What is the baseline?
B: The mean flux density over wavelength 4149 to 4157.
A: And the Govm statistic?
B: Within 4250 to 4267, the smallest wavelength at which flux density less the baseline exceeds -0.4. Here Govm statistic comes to 4252.51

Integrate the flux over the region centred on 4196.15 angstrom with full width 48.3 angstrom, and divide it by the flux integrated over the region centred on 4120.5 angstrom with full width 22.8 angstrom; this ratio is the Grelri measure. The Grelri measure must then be 1.9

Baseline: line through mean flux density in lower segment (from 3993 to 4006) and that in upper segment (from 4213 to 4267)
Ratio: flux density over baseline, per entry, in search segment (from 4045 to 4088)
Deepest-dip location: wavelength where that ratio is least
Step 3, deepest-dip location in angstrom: 4057.38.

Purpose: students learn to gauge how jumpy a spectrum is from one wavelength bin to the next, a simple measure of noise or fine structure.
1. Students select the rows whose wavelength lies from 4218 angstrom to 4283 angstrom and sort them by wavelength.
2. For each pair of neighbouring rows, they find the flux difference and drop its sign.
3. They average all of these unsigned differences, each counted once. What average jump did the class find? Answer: 1.3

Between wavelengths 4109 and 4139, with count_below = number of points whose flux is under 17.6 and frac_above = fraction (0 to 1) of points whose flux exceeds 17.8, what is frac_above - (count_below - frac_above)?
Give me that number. -3.6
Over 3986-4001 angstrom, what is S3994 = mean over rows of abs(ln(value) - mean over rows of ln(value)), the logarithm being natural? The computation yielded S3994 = 0.088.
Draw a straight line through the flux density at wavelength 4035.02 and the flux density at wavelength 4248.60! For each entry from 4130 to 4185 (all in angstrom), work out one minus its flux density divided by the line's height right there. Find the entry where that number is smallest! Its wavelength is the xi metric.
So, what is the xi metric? 4163.38 angstrom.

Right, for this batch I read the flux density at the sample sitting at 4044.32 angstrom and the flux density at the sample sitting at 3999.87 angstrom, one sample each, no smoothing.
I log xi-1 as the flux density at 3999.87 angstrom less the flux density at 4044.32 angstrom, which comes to -3.3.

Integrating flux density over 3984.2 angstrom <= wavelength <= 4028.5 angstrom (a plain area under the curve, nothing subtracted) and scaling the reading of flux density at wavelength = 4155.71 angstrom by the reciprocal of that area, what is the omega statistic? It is 0.0231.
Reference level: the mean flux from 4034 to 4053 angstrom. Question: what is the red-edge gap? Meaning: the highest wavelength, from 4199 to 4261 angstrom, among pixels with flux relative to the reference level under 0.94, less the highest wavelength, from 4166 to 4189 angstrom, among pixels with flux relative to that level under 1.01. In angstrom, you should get 72.0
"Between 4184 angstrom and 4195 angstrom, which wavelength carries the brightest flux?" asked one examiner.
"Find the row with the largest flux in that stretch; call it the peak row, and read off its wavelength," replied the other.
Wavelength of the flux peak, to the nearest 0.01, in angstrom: 4186.45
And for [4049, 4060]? 4051.78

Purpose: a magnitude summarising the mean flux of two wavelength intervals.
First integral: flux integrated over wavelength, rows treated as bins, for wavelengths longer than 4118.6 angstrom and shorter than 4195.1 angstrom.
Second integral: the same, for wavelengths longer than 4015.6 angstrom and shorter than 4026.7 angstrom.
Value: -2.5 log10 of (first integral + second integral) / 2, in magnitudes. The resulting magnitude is -7.3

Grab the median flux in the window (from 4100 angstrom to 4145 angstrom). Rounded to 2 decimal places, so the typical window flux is 17.75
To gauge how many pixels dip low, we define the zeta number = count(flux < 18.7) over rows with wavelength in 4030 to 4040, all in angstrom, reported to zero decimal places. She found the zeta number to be 2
